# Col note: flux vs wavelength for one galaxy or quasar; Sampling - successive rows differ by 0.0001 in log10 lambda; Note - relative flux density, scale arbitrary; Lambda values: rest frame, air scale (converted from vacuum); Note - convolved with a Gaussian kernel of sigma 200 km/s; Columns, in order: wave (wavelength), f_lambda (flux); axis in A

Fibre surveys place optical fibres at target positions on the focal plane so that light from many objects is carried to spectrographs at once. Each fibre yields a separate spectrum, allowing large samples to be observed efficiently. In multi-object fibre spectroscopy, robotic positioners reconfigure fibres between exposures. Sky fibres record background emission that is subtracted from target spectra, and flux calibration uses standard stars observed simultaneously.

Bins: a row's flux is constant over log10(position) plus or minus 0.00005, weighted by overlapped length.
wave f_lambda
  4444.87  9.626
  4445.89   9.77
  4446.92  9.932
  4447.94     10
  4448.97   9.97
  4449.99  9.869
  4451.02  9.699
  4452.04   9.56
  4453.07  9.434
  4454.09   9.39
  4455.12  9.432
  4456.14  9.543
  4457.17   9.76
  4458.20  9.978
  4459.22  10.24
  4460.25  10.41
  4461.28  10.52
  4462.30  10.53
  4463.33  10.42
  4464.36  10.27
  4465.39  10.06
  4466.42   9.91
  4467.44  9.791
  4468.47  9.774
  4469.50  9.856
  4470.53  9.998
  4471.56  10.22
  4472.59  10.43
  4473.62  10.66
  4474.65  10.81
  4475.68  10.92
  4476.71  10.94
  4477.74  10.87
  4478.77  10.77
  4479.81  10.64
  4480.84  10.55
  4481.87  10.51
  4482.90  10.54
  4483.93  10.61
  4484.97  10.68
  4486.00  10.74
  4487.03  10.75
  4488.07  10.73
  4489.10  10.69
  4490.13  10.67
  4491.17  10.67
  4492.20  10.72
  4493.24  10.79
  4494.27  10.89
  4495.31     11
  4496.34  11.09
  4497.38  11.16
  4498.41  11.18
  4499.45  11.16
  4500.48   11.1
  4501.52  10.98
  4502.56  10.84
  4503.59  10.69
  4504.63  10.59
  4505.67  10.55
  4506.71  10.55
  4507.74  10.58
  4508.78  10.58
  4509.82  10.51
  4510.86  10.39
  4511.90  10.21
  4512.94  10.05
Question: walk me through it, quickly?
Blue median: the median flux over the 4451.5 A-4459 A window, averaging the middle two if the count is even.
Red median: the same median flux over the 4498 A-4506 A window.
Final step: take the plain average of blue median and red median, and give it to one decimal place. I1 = 10.2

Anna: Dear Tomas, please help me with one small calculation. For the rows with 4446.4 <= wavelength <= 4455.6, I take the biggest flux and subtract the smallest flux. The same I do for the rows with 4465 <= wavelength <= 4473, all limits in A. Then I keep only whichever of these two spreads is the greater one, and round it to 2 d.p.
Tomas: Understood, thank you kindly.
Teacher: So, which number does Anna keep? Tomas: 0.66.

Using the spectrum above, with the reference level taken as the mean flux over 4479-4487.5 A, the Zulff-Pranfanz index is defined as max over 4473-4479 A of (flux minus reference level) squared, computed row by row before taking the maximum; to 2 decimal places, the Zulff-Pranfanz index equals 0.10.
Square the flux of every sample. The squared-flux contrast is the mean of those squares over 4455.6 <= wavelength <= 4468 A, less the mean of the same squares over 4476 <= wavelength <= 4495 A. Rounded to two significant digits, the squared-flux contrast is -12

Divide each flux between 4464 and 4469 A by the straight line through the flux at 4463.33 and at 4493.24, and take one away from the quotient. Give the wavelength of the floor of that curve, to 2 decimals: 4468.47 A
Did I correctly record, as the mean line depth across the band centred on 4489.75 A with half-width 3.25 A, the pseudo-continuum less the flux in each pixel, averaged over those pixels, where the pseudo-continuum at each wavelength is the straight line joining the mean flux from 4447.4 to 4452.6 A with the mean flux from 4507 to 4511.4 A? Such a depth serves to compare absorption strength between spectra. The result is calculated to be -0.4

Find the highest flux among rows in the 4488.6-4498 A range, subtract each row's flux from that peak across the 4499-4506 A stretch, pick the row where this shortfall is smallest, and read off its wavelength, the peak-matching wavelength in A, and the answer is 4499.45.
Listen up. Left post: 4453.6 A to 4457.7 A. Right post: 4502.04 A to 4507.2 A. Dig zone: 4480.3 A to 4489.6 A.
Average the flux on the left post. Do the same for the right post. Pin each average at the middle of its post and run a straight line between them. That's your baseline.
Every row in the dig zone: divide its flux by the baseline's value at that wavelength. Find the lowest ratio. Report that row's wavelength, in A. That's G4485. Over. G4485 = 4481.87 A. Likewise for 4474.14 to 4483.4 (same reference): 4481.87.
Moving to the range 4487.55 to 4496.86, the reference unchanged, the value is 4491.17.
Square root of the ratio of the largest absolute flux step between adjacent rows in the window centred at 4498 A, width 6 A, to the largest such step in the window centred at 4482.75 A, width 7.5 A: 1.0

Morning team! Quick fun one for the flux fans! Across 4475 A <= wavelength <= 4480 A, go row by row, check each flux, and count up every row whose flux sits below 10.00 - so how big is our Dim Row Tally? 0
